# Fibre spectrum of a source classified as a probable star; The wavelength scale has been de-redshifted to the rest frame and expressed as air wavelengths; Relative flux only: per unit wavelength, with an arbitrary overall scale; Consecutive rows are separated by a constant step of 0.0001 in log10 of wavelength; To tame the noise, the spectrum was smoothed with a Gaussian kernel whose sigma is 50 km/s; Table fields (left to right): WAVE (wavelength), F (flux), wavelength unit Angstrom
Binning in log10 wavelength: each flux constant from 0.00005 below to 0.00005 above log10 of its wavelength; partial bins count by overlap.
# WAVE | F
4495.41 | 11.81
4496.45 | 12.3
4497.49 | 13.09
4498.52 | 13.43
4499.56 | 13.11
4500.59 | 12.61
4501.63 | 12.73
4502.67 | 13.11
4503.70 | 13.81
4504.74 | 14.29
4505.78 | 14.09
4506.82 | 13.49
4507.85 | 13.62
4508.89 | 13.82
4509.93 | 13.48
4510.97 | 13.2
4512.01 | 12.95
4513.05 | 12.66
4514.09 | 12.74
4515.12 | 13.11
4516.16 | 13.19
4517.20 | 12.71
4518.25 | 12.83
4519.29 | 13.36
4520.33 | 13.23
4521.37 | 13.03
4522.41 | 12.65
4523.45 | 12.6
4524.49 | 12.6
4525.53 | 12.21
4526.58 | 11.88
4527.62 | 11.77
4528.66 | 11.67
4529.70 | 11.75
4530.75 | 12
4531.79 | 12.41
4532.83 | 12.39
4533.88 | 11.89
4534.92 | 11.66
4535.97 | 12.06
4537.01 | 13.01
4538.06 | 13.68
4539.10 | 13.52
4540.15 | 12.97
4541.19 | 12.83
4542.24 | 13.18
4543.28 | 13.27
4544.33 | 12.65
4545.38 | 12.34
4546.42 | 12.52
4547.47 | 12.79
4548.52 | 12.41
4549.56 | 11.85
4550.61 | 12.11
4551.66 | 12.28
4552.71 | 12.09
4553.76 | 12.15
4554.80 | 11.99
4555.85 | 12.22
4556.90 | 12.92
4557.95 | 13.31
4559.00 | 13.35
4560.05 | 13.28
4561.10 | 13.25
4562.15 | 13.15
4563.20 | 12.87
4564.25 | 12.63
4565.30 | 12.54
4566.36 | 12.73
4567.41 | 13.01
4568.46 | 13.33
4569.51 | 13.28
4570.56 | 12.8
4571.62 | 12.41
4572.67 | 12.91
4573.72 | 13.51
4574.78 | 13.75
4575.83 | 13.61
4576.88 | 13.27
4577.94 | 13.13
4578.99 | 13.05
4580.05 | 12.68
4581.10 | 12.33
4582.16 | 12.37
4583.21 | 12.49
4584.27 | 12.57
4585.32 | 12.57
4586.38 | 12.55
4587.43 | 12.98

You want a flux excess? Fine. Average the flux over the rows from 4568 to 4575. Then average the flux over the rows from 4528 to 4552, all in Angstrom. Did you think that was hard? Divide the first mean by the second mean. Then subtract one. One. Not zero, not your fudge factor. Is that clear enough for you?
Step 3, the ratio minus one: 0.05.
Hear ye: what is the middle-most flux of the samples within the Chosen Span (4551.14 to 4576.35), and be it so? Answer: 12.9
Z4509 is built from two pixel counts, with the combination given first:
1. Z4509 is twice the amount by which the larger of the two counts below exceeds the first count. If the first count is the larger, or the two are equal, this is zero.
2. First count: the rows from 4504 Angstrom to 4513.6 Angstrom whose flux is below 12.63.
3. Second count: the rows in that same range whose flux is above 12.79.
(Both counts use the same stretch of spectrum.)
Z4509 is 16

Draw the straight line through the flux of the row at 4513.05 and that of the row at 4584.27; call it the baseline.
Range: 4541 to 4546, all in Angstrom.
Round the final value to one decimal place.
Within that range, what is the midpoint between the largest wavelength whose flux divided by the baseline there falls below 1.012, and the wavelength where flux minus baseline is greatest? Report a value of 4544.3 Angstrom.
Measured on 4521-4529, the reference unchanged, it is 4525.0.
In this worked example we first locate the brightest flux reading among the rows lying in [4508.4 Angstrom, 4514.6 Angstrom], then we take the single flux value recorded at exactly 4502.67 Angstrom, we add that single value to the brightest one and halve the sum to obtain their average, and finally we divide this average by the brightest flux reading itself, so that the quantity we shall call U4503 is 0.974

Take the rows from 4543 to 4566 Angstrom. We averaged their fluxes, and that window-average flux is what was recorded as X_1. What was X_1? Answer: 12.6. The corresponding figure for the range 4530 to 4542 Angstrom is 12.6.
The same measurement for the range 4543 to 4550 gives 12.5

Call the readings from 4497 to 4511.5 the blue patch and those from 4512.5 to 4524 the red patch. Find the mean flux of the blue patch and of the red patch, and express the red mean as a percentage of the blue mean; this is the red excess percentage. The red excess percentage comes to 96.3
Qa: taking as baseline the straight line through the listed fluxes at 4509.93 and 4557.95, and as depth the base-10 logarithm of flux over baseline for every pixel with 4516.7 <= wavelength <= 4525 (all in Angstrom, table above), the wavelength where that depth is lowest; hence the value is 4523.45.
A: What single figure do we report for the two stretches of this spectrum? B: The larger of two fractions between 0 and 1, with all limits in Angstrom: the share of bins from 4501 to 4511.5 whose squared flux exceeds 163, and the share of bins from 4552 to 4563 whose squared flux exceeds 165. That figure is 0.90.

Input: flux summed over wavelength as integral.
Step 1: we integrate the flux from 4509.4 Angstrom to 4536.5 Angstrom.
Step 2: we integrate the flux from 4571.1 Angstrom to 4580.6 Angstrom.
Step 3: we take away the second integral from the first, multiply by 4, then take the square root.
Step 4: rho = 29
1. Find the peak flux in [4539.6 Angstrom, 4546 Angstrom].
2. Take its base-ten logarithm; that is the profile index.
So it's 1.123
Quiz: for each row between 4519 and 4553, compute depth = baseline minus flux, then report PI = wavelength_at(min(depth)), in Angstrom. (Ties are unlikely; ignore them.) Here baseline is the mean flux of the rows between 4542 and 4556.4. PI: 4538.06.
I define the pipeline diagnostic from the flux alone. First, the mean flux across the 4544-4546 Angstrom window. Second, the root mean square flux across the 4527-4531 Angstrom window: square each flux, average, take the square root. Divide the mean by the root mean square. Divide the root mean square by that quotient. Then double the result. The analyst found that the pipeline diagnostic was 22.3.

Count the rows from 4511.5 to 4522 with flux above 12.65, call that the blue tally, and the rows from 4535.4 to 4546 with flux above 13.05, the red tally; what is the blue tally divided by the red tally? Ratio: 2.5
